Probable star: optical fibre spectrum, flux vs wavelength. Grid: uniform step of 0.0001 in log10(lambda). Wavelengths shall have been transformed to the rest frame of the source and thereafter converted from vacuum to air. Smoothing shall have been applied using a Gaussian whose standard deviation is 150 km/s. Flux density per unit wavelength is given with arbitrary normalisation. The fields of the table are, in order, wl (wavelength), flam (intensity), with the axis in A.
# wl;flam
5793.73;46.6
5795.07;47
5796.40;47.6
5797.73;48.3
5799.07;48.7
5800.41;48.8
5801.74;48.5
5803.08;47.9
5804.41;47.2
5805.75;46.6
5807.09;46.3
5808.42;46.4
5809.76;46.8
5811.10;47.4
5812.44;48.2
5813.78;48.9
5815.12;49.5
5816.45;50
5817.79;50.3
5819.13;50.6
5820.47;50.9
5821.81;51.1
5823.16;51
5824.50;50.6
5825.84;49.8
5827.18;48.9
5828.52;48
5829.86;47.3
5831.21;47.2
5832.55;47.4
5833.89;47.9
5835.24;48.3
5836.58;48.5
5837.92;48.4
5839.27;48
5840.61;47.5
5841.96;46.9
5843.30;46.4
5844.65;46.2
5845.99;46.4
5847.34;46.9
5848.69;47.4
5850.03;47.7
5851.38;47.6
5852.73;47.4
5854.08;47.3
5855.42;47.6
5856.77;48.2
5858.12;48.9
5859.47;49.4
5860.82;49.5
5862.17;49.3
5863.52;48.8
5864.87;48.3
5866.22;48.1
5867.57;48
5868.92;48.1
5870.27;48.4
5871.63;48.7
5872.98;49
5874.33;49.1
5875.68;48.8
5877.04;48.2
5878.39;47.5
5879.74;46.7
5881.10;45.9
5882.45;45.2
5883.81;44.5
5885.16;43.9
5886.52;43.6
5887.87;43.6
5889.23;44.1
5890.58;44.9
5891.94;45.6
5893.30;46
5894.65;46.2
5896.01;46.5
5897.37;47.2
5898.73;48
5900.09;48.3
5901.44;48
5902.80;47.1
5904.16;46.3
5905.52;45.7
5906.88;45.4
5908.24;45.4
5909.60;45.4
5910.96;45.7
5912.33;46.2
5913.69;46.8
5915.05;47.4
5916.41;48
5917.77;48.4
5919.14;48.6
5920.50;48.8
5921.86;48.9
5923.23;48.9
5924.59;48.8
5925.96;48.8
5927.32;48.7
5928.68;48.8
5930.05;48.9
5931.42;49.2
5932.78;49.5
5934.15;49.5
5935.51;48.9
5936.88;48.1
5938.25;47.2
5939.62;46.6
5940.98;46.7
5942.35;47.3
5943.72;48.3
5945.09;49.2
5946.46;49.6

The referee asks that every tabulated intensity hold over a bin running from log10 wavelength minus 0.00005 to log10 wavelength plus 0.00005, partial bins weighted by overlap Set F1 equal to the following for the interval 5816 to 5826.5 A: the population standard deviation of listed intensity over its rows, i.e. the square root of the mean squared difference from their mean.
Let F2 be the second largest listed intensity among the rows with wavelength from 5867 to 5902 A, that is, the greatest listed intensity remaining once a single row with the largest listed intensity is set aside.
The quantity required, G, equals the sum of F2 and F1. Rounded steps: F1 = 0.44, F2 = 49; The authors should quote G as 49.4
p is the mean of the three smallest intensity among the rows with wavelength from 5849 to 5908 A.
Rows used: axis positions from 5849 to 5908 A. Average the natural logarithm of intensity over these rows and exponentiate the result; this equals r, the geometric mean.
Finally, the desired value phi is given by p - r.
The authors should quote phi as -3.40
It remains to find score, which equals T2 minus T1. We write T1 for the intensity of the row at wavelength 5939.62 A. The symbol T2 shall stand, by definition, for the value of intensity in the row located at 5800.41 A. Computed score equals 2.2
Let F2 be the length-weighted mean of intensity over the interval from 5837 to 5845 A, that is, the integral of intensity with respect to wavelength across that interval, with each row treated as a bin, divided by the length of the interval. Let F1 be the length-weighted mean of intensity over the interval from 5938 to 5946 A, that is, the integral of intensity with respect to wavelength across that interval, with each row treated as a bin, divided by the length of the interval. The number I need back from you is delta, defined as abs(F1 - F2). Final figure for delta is 0.32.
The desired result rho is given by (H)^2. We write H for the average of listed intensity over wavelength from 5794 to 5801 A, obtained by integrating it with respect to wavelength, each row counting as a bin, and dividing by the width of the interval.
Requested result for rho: 2299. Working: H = 47.9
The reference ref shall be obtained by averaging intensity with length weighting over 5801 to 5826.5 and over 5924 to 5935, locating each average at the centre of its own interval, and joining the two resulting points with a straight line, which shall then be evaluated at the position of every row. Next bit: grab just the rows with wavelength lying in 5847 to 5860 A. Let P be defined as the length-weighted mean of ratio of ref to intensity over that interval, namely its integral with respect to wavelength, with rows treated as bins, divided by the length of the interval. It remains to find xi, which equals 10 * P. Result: 10.2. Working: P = 1.02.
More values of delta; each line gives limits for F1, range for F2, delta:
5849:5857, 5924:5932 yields 1.21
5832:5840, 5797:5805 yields 0.15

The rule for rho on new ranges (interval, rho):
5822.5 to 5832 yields 2398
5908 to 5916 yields 2138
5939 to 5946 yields 2276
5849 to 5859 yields 2290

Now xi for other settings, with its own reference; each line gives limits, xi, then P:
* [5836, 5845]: 10.3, 1.03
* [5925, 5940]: 10.1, 1.01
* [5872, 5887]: 10.5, 1.05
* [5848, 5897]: 10.4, 1.04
